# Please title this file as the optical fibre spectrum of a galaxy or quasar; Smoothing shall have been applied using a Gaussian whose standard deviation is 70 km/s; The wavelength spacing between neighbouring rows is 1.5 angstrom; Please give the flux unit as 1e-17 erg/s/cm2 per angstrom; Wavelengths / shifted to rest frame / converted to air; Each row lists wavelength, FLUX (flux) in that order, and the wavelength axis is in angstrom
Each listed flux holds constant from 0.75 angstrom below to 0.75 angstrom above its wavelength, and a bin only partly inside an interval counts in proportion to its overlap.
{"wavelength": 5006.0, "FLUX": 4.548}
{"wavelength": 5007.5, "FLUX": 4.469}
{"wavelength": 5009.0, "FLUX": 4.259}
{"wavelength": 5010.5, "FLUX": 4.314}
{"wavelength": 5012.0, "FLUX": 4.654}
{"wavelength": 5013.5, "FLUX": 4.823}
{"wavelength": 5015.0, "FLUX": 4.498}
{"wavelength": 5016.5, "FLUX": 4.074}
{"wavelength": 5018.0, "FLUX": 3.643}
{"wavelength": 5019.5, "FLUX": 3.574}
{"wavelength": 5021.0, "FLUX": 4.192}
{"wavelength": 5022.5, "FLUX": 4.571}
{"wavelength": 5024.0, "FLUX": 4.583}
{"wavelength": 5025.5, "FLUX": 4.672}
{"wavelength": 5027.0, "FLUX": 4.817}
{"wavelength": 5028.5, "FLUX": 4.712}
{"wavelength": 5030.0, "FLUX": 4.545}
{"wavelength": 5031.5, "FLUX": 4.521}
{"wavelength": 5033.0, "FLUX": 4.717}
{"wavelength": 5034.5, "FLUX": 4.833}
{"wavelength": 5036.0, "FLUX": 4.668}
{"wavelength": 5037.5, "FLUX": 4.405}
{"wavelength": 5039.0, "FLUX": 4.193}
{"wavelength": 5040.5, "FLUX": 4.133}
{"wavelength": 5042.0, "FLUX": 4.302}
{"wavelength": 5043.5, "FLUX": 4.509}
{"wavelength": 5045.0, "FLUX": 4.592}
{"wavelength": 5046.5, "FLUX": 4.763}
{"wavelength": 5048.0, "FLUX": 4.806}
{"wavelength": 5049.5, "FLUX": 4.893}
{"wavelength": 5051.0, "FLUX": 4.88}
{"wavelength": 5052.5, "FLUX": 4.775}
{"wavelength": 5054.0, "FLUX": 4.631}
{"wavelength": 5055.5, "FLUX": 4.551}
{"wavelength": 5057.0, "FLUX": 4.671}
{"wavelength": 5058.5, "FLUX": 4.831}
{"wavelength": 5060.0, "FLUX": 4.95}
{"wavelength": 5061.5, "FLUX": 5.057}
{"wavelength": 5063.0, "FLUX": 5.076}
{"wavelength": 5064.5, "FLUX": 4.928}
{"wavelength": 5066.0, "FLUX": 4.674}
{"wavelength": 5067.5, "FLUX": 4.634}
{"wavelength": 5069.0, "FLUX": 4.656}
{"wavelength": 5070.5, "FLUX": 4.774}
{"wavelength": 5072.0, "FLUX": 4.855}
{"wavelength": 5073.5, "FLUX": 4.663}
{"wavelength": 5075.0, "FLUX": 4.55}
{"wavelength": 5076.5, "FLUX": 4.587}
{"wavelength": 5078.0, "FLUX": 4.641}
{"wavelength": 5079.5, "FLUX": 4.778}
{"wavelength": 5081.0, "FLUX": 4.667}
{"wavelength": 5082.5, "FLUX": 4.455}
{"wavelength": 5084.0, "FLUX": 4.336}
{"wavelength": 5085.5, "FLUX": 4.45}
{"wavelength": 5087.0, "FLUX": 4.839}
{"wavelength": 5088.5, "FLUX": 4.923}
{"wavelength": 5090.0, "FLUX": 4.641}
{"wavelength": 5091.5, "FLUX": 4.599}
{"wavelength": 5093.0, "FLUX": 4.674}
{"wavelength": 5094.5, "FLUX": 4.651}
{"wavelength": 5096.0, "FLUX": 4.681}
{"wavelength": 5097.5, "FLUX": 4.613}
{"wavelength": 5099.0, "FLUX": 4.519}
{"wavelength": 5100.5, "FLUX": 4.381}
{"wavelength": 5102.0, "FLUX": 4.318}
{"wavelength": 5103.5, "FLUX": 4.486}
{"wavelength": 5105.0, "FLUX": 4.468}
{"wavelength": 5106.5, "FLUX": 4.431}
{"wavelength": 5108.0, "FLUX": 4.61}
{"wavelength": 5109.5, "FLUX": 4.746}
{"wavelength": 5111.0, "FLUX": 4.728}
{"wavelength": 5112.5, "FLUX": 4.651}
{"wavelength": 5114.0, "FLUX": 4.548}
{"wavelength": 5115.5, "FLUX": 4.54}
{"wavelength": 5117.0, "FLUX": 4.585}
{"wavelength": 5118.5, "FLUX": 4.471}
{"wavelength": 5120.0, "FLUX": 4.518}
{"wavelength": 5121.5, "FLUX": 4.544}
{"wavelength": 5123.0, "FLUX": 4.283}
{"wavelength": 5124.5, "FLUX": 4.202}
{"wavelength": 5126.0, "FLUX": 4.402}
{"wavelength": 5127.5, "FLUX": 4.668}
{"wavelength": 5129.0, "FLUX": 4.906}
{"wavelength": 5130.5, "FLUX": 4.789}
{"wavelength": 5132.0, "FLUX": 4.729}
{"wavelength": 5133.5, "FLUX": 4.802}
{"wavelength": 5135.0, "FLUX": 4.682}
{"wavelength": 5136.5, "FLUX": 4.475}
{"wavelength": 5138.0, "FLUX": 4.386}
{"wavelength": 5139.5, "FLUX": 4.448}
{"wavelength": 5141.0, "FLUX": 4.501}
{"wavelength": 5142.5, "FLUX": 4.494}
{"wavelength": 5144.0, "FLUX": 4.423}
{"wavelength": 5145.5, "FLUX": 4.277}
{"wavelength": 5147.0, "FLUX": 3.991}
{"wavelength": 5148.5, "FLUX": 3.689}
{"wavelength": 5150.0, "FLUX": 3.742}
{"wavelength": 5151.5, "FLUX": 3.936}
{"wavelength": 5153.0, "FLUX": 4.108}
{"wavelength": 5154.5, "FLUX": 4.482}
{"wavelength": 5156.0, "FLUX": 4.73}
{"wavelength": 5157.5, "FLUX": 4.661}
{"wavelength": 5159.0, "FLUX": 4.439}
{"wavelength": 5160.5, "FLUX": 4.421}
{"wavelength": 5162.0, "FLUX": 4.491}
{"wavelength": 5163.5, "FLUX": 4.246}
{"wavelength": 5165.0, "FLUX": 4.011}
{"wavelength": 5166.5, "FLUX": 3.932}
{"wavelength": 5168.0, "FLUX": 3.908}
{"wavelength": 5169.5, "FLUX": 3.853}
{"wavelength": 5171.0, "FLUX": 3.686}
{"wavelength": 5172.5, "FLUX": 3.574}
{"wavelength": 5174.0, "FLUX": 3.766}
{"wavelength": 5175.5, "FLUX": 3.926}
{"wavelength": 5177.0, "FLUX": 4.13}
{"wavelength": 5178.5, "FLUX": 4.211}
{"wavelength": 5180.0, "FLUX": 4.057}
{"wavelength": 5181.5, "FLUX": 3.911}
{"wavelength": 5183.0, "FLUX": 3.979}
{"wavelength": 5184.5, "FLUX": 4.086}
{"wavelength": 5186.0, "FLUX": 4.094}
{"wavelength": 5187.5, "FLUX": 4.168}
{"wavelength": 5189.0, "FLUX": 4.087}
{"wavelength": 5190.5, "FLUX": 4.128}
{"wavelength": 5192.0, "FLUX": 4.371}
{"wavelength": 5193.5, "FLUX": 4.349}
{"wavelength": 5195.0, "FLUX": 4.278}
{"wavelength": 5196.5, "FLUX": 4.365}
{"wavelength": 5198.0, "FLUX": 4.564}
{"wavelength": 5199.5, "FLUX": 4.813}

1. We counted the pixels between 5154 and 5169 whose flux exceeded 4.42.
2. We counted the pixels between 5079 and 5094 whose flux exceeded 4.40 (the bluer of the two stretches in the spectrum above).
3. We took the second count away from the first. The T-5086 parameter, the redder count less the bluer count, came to -3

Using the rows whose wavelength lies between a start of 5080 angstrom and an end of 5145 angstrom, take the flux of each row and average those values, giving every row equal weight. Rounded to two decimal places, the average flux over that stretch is 4.56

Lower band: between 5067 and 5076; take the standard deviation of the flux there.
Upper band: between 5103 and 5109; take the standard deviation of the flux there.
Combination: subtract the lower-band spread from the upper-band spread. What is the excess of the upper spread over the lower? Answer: -0.03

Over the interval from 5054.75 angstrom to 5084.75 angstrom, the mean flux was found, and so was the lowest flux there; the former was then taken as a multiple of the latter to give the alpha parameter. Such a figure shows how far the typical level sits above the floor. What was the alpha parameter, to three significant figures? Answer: 1.09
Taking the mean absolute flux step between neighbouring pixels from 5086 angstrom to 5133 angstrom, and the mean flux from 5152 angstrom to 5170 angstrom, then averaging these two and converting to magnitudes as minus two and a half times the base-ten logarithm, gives -0.85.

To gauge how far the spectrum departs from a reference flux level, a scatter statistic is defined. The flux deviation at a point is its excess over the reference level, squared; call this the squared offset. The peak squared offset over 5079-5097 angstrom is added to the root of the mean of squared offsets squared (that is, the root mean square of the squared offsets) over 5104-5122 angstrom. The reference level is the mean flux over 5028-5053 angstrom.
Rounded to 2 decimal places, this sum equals 0.12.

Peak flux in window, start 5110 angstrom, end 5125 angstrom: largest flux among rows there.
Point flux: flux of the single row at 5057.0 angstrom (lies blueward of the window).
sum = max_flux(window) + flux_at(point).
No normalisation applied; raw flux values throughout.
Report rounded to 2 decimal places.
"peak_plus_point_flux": 9.40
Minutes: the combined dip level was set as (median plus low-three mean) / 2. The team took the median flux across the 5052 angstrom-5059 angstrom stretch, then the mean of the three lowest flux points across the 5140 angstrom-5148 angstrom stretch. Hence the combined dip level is 4.45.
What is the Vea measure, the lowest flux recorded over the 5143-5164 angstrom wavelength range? 3.689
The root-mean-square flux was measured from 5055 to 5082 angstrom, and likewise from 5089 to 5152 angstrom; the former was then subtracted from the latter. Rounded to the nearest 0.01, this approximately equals -0.27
